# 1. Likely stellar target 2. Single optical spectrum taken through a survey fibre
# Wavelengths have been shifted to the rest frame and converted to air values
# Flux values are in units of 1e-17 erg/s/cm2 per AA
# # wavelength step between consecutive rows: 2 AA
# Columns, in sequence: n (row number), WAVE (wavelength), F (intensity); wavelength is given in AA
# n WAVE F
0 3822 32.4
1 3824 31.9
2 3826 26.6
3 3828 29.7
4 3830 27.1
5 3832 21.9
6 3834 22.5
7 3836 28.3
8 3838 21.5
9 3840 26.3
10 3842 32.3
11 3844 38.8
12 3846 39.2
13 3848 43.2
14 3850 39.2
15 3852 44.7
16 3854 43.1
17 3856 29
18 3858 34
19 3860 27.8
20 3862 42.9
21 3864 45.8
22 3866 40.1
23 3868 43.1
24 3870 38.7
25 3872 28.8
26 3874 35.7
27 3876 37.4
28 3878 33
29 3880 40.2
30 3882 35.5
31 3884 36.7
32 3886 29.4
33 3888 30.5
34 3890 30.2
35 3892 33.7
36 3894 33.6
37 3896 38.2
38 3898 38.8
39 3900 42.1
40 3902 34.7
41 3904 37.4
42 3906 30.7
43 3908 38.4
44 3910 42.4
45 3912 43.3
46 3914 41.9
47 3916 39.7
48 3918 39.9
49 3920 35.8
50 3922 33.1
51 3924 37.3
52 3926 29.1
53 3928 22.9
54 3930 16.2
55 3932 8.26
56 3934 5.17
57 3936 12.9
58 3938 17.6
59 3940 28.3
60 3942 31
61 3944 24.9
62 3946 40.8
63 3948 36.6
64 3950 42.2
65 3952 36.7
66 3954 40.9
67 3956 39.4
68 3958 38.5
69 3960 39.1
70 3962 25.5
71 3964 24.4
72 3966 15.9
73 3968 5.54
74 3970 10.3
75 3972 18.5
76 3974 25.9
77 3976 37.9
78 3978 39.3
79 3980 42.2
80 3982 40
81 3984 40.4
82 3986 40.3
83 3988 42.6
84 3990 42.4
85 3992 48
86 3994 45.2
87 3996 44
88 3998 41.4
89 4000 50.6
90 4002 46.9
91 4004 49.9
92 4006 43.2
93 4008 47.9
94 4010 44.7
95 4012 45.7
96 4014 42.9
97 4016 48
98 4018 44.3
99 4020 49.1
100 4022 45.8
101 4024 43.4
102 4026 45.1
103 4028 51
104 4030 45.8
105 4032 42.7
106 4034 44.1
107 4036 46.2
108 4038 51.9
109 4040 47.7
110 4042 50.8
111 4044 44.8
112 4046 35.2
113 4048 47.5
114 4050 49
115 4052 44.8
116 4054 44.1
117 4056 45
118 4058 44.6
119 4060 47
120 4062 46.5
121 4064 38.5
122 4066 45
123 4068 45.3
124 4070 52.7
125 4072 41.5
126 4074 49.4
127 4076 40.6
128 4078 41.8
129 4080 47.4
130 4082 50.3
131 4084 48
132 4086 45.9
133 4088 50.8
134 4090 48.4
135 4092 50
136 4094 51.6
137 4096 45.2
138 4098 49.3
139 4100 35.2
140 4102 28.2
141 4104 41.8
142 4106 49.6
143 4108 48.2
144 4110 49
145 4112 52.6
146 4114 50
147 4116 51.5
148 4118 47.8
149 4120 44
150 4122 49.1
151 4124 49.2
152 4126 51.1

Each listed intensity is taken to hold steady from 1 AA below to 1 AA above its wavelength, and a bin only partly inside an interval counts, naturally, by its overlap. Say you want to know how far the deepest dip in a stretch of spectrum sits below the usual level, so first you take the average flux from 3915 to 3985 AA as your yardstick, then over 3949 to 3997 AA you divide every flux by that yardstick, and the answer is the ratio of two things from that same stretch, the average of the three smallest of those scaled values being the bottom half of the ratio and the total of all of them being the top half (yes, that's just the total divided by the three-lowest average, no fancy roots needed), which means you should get 78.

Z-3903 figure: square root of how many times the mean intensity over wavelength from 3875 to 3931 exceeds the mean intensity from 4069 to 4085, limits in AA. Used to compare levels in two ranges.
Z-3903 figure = 0.87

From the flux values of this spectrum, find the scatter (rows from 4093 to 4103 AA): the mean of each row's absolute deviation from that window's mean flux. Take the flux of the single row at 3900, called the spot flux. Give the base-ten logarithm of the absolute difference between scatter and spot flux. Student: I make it 1.53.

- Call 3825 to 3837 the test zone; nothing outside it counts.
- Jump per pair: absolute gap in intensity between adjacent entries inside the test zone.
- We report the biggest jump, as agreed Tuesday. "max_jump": 5.8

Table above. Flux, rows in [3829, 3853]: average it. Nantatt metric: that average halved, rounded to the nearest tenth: 16.0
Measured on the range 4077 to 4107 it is 22.8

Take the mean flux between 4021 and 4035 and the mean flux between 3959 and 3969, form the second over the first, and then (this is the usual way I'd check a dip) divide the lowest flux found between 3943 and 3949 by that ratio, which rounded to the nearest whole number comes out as 51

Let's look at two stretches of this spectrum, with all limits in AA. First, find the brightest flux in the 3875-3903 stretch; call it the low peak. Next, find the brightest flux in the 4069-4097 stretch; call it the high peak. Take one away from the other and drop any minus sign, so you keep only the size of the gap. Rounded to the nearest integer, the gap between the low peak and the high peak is 11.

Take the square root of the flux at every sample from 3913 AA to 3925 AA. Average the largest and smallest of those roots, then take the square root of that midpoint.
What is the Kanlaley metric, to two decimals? 2.47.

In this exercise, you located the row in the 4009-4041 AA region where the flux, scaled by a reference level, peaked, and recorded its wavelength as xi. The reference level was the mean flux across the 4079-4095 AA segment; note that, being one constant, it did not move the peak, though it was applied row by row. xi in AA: 4038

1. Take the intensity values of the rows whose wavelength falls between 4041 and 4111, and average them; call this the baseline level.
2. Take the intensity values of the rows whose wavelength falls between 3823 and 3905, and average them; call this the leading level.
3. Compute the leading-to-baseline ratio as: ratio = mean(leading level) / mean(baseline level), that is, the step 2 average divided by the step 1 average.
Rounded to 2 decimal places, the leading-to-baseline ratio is 0.76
